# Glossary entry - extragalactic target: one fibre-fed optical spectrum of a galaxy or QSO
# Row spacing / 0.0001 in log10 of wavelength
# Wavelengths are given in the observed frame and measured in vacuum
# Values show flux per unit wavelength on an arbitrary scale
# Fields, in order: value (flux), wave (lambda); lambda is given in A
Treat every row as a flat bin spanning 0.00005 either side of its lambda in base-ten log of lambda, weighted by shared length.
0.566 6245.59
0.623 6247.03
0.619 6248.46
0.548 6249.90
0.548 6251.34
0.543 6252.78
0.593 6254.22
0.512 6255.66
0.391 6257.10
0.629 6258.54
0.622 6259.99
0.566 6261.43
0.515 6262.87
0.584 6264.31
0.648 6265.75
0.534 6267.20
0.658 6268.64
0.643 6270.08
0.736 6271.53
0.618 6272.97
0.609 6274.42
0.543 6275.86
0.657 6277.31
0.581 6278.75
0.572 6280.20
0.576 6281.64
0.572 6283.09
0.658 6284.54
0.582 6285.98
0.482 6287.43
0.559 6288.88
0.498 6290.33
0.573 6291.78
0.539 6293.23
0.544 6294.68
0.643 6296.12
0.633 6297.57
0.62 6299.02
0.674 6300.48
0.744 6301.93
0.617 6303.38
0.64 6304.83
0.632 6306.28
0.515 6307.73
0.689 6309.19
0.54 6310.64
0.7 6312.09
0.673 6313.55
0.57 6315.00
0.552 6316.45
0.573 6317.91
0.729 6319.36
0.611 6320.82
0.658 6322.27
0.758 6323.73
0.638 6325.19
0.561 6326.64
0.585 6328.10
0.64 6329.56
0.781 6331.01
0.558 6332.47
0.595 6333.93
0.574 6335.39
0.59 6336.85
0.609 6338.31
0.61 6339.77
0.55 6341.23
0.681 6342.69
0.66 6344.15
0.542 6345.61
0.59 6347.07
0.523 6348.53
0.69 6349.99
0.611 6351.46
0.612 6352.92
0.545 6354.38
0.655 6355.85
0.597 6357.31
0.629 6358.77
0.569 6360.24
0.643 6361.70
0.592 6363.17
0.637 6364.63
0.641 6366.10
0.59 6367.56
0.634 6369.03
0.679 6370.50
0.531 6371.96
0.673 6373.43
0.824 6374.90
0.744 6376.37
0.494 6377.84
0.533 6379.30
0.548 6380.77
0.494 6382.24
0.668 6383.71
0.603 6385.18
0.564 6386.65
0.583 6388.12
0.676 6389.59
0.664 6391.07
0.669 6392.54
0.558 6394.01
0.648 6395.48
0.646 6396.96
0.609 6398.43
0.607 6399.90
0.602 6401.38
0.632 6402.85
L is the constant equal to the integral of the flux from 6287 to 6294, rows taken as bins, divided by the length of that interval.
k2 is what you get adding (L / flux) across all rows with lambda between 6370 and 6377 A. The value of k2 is 3.93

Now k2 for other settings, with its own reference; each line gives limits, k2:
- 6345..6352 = 4.54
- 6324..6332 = 4.20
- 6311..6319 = 4.37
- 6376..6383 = 4.84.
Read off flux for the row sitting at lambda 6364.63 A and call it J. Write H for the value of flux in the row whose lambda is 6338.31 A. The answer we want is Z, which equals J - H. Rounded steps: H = 0.609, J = 0.637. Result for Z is 0.03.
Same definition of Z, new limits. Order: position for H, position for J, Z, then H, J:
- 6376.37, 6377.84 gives -0.25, 0.744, 0.494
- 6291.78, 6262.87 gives -0.06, 0.573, 0.515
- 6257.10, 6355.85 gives 0.26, 0.391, 0.655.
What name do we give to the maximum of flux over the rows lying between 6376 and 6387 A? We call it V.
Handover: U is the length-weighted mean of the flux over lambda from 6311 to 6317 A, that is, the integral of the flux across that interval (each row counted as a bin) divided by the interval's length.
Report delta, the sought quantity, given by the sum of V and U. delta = 1.37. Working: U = 0.62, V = 0.744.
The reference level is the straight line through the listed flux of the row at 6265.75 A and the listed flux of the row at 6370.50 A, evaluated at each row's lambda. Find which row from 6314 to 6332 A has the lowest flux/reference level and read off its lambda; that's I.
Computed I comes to 6316.45 A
